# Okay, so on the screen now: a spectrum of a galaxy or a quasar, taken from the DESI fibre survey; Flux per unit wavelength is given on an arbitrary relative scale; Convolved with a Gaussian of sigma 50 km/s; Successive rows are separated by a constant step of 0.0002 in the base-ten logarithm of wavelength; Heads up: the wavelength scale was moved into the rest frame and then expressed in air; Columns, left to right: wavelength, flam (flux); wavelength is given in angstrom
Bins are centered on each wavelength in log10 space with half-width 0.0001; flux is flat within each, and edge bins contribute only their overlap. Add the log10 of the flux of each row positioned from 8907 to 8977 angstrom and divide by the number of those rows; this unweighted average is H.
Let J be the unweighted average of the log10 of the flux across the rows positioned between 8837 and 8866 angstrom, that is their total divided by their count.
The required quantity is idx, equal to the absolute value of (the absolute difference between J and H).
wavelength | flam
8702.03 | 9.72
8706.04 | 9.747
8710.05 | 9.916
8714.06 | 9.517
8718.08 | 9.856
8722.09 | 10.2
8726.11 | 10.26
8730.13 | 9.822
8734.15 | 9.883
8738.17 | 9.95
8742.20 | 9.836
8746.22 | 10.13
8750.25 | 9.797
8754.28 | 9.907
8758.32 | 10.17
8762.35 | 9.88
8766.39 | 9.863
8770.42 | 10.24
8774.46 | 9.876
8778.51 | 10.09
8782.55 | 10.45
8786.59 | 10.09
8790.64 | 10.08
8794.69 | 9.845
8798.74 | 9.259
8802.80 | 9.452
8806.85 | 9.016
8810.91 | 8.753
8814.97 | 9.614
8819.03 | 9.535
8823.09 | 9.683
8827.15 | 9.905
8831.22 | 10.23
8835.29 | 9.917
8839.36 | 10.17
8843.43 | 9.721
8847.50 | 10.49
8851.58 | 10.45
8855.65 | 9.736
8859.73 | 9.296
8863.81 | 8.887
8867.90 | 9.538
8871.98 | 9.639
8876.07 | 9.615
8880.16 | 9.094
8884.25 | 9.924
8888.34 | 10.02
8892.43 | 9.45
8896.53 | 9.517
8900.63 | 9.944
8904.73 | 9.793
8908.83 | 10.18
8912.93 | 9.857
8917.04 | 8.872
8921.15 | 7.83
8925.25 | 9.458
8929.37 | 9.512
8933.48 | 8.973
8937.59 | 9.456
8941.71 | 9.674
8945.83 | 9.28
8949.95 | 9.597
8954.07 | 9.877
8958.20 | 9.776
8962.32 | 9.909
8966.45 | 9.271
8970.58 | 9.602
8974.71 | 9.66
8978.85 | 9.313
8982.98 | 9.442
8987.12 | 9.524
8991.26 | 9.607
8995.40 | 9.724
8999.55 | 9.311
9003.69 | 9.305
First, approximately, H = 0.975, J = 0.991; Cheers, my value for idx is 0.016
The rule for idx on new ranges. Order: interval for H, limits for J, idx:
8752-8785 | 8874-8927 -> 0.026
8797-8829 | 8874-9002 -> 0.005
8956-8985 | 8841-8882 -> 0.003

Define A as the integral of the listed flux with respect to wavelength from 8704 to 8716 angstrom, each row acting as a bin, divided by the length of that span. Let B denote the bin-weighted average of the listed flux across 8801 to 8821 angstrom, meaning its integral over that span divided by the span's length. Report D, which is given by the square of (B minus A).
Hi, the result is 0.209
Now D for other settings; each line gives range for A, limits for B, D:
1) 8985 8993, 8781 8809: 0.027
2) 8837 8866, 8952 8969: 0.013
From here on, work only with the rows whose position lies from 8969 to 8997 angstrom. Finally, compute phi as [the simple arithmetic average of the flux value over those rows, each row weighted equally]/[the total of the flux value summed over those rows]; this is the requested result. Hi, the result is 0.14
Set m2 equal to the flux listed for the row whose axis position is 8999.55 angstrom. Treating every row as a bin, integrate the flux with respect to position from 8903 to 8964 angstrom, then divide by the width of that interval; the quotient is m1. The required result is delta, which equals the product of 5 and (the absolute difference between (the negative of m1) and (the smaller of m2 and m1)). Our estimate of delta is 93.9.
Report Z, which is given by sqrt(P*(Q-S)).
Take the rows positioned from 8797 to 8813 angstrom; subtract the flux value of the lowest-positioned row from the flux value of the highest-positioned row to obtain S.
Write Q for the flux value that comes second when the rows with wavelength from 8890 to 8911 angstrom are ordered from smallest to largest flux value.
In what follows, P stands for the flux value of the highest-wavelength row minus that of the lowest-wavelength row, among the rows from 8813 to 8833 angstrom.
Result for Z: 2.5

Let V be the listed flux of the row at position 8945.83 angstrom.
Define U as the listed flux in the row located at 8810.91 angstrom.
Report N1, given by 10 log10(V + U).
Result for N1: 12.56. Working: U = 8.753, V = 9.28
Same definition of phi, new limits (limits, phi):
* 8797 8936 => 0.03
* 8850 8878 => 0.14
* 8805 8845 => 0.10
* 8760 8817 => 0.07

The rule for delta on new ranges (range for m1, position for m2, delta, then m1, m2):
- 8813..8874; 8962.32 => 97.9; 9.79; 9.909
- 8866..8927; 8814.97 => 95.2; 9.52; 9.614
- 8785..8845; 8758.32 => 96.8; 9.68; 10.17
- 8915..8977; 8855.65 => 93.8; 9.38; 9.736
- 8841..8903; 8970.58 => 96.5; 9.69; 9.602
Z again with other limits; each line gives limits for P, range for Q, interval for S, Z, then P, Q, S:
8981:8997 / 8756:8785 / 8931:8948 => 1.6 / 0.28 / 9.876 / 0.3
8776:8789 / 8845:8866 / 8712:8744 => 0.0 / 0.00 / 9.296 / 0.3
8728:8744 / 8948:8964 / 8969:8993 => 0.4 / 0.01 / 9.776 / 0.0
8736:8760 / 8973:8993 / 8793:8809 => 1.5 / 0.22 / 9.442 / -0.8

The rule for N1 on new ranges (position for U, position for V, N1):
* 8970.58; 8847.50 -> 13.03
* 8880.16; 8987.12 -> 12.70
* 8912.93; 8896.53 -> 12.87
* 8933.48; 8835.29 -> 12.76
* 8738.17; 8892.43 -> 12.88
